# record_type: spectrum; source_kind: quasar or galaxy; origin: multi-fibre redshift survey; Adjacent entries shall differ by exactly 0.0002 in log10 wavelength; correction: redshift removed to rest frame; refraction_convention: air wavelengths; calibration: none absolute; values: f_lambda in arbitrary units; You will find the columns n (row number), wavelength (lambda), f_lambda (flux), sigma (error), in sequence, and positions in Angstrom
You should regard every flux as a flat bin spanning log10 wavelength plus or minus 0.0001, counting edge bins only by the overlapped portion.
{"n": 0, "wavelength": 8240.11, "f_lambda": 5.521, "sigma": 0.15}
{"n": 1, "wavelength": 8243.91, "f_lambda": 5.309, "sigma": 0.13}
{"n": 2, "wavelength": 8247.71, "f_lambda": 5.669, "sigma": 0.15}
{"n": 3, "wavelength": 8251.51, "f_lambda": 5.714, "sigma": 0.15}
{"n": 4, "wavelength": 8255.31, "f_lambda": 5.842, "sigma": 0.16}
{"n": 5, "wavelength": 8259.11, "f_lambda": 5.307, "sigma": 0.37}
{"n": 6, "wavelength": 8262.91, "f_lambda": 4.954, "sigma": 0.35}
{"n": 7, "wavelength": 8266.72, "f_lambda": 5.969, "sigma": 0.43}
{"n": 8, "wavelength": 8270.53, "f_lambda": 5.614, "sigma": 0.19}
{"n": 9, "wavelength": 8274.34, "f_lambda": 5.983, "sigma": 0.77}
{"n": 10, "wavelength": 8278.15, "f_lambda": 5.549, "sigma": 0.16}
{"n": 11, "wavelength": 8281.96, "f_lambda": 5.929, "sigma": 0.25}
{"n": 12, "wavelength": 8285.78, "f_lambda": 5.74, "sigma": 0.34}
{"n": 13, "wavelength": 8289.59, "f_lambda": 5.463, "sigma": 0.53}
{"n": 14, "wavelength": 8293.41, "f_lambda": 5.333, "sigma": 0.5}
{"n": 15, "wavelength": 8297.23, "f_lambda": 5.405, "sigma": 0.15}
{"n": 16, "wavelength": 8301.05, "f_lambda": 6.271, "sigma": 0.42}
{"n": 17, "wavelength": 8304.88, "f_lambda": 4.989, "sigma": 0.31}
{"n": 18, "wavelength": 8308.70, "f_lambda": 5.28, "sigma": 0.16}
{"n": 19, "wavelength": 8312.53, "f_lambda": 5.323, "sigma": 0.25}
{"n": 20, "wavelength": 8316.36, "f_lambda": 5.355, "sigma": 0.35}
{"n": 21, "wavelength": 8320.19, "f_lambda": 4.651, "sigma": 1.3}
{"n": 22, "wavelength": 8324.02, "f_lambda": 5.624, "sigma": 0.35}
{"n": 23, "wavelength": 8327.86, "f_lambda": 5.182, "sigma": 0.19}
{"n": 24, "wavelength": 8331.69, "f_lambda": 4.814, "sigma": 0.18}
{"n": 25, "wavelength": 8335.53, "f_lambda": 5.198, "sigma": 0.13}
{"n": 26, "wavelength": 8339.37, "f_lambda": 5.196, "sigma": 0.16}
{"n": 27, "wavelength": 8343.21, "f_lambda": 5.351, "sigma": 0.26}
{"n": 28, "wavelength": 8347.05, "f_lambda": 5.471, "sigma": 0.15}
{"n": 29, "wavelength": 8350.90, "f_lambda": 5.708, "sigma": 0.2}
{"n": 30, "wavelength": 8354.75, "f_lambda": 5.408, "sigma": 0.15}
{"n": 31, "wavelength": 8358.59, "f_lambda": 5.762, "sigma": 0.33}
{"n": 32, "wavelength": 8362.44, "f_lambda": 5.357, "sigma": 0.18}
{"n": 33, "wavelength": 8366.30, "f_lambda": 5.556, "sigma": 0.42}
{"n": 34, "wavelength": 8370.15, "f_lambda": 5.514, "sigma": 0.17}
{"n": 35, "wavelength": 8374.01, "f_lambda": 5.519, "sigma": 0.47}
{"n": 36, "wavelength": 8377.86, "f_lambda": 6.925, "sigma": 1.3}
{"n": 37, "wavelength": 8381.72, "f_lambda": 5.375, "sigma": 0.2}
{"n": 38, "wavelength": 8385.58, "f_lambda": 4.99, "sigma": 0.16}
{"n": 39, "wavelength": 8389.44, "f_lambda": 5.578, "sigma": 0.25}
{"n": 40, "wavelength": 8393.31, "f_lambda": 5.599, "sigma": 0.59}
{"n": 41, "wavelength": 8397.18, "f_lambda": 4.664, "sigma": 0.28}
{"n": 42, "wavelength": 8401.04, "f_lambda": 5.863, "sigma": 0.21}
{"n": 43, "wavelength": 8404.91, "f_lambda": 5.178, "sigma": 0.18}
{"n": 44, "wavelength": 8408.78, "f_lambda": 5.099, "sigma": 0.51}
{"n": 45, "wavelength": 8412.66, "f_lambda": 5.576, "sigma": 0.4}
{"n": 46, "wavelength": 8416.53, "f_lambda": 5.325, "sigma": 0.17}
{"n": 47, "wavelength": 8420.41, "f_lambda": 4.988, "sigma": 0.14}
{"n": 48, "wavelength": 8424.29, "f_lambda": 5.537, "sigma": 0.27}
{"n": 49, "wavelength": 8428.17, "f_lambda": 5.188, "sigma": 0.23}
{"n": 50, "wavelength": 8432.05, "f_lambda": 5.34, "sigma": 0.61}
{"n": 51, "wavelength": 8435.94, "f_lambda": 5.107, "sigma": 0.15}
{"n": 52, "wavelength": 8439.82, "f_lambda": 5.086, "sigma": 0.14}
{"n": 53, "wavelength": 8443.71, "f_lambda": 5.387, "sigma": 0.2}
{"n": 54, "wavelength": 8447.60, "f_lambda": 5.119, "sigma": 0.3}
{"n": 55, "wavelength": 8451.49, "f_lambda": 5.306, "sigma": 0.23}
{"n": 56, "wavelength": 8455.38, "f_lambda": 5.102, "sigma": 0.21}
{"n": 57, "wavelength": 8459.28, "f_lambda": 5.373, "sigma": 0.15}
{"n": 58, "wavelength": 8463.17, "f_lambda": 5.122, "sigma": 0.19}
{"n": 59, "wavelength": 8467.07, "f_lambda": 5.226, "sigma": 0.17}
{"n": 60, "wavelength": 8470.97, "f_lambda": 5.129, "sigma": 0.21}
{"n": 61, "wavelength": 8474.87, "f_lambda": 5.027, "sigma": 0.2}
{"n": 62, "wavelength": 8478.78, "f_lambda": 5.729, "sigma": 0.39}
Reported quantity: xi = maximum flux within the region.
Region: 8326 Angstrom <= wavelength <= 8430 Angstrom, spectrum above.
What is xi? 6.925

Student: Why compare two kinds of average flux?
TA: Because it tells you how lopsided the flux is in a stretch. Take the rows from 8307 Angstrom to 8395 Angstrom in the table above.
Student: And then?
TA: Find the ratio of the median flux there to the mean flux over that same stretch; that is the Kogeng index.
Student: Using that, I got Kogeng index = 0.99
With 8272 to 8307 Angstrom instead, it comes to 0.99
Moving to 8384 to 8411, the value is 0.98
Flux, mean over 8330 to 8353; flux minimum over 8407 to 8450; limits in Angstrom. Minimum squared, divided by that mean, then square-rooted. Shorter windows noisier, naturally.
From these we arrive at 2.17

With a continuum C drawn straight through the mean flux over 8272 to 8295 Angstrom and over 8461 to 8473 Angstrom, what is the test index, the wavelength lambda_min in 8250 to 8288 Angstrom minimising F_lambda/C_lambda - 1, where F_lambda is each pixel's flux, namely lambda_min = 8262.91 Angstrom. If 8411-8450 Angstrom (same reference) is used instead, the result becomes 8420.41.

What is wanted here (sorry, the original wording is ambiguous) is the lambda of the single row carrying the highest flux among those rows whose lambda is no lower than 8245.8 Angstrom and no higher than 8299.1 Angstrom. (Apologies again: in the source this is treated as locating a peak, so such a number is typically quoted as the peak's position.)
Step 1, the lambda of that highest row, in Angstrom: 8274.34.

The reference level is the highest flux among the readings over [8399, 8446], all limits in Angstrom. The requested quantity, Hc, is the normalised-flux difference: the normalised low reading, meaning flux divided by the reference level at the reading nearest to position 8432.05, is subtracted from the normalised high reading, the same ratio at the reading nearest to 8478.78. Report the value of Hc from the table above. 0.066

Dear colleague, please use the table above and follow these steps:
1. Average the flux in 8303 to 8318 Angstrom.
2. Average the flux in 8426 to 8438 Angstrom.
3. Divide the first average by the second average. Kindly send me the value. 1.00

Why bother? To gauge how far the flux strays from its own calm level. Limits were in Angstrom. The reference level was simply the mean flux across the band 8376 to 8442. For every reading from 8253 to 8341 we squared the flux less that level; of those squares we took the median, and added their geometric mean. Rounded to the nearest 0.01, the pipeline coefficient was 0.10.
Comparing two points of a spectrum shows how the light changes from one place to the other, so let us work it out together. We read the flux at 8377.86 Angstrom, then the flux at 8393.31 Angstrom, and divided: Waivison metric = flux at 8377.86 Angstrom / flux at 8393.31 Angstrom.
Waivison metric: 1.24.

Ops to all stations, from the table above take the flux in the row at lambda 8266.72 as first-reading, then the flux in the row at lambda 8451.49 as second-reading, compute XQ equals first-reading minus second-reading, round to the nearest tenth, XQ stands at 0.7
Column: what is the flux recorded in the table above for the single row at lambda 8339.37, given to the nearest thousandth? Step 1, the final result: 5.196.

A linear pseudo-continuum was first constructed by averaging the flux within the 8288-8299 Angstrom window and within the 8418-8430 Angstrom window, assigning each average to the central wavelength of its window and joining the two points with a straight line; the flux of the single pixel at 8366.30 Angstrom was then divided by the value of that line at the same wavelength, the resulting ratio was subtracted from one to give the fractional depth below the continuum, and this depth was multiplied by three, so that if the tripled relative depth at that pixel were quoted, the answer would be -0.14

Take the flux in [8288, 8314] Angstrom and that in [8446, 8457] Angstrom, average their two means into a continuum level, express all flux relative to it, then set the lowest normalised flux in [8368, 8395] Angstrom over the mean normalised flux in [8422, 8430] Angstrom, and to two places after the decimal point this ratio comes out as 0.93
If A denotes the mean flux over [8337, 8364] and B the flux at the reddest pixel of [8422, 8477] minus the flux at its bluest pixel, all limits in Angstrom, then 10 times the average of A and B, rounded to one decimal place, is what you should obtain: 24.8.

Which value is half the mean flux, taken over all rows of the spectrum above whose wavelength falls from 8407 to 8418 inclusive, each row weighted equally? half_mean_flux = 2.67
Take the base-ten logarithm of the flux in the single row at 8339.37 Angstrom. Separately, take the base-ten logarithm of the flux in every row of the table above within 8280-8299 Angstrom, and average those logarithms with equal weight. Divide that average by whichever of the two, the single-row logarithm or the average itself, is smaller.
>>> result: 1.04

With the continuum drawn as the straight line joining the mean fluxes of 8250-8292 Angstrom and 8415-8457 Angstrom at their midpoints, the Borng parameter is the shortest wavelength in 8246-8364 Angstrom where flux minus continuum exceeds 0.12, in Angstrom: 8255.31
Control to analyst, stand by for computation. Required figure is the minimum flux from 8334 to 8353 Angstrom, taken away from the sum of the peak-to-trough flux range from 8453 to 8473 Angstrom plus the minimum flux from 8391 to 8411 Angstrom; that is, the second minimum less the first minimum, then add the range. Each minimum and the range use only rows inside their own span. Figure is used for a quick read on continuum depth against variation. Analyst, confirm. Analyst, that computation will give -0.3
